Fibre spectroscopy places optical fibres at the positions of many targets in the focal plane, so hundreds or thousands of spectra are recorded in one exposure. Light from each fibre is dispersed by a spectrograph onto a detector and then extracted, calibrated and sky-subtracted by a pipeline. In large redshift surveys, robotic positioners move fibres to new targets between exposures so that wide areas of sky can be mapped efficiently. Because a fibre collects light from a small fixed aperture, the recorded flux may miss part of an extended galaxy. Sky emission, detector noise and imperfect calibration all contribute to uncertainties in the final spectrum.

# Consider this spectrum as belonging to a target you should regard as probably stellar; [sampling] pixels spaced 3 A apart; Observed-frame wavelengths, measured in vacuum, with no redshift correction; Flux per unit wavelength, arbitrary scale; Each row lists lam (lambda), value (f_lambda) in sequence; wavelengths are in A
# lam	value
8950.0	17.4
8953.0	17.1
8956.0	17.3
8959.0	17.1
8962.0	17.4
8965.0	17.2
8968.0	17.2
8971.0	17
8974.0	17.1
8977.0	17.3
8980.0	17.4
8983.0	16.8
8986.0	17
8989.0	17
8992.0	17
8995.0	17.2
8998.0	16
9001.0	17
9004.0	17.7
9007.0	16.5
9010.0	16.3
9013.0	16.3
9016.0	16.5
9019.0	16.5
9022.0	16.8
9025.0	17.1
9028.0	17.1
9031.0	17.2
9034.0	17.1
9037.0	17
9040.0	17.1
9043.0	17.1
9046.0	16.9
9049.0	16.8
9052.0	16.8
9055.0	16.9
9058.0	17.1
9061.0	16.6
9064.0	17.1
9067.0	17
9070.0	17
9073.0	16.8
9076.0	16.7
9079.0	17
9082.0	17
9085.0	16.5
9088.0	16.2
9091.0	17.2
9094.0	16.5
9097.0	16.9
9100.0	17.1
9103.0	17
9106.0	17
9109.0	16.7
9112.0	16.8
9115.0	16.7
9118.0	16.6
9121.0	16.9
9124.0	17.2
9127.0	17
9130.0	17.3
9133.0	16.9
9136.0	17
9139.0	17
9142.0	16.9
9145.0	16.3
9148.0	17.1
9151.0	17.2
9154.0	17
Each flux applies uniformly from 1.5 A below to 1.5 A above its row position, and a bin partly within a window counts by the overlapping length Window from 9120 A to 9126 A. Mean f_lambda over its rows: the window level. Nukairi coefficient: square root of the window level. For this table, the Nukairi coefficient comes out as 4.13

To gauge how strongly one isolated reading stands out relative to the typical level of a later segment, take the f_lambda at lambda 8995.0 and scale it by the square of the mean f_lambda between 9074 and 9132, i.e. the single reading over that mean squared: 0.0605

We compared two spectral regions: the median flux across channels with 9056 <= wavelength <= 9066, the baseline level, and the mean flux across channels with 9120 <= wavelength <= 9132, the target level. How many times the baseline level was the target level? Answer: 1.00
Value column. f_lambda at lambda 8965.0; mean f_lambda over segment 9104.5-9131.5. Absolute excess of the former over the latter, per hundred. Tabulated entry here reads 0.0029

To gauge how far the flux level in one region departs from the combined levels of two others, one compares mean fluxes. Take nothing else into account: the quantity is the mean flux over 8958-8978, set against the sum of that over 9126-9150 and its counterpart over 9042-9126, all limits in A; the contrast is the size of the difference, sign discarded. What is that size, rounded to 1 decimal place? 16.6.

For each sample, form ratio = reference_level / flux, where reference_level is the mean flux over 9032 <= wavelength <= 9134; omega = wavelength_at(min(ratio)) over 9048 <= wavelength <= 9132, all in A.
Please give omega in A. 9130.0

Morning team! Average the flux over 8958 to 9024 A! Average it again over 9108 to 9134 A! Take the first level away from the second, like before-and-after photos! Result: -0.02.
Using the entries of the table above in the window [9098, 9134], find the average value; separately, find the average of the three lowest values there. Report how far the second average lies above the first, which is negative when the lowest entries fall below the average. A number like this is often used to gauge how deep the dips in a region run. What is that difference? -0.27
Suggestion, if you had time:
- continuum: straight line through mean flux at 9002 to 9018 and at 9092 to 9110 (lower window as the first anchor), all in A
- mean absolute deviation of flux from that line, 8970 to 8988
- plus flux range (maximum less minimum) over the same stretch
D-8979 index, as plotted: 1.11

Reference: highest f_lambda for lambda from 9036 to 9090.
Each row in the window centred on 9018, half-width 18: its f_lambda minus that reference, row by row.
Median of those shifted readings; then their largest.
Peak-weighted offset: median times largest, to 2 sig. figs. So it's -0.12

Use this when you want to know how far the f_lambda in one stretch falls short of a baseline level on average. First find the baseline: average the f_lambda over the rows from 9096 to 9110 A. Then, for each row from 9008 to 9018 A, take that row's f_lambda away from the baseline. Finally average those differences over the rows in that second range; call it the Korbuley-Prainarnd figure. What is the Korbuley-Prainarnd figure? 0.57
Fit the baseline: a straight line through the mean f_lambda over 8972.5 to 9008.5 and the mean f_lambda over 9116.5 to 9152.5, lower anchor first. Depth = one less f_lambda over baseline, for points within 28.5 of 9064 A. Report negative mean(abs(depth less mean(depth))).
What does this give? -0.011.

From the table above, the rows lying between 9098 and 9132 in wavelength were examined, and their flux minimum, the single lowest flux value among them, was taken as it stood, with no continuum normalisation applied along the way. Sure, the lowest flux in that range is 16.6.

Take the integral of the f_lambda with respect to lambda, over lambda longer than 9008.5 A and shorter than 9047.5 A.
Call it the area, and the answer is 657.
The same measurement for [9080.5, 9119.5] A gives 655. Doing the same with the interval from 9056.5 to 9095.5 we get 656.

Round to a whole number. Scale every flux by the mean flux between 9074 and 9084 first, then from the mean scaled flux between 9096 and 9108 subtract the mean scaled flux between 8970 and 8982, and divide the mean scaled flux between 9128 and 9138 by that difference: -85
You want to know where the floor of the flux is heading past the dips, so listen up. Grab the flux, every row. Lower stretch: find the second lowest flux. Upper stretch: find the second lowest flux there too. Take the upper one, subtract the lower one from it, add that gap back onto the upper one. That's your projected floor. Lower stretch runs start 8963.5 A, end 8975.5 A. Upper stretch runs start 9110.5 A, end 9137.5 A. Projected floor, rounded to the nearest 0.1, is 16.3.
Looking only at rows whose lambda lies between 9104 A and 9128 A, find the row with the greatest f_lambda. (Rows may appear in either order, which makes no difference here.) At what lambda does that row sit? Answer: 9124.0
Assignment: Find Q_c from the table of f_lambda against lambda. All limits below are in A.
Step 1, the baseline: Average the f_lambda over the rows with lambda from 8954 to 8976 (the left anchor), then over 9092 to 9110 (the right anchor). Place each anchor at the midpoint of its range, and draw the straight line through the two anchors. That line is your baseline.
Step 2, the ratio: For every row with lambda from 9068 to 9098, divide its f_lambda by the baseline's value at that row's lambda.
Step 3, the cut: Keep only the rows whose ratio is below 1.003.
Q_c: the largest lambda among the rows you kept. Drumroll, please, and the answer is 9097.0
